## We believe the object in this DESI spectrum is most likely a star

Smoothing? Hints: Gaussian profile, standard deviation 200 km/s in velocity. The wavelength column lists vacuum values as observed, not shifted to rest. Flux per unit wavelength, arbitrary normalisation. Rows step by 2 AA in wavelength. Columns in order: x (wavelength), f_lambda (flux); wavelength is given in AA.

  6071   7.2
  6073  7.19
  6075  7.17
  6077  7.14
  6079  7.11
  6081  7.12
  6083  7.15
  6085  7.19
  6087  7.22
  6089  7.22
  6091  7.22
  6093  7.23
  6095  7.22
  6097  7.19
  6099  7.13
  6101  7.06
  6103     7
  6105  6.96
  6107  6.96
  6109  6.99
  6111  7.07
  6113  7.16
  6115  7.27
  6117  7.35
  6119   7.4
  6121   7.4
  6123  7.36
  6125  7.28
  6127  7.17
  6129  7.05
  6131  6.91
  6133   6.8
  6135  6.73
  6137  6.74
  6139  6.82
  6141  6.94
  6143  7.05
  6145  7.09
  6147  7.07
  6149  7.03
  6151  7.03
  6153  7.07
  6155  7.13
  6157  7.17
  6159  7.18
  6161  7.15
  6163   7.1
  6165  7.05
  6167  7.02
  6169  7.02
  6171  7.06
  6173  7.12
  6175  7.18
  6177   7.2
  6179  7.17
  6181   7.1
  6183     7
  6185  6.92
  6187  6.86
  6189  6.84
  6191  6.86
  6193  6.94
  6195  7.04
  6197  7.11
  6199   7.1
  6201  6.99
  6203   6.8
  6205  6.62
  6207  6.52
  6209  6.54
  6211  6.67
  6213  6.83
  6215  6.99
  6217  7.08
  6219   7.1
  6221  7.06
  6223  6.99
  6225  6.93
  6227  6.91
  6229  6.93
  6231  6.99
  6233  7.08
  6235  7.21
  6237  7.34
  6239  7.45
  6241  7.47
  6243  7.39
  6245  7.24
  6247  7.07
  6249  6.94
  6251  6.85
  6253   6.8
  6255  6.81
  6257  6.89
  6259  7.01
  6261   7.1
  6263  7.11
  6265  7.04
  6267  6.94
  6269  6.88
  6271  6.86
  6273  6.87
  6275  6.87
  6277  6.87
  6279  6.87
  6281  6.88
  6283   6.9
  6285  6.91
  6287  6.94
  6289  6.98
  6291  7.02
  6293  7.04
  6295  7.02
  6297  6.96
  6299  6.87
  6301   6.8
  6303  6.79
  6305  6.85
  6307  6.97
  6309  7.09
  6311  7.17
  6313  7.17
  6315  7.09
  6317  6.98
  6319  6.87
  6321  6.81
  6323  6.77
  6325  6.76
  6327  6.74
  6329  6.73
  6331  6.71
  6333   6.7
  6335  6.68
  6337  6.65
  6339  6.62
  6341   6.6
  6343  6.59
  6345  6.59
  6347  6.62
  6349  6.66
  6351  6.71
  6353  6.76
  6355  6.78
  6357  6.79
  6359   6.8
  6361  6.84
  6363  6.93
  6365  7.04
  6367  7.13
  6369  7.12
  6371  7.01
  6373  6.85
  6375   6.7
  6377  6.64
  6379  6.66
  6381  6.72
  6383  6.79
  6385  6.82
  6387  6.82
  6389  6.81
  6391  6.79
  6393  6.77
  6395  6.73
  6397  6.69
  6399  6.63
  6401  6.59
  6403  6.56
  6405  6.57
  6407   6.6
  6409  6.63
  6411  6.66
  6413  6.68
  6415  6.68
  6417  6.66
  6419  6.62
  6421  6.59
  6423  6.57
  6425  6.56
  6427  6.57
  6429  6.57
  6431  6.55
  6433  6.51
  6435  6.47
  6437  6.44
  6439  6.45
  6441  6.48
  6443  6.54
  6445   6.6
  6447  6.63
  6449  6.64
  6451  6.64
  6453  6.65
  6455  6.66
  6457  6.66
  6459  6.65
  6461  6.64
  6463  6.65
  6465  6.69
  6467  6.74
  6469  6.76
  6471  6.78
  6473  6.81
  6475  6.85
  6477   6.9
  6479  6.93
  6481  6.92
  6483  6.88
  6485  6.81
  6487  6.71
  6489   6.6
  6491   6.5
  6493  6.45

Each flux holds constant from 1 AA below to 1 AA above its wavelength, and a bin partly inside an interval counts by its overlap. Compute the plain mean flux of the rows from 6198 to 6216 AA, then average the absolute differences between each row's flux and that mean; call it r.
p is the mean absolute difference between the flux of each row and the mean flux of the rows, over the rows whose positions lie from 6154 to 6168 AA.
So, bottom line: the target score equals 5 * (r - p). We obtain 0.63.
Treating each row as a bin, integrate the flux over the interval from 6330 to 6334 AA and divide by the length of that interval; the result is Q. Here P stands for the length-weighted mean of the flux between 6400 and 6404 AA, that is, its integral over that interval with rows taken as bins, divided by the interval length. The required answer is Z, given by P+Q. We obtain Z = 13.3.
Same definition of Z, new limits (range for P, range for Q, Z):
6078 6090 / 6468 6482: 14.0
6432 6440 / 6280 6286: 13.4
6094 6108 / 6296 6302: 14.0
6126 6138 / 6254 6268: 13.9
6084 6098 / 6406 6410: 13.8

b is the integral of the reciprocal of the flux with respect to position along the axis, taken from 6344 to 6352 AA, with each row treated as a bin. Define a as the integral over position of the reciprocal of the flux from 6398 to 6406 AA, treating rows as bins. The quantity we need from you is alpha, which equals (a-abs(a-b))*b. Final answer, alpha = 1.45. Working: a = 1.21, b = 1.20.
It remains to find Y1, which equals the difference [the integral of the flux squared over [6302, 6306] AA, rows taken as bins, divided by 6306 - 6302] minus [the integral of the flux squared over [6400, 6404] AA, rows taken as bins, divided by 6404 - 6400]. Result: 3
